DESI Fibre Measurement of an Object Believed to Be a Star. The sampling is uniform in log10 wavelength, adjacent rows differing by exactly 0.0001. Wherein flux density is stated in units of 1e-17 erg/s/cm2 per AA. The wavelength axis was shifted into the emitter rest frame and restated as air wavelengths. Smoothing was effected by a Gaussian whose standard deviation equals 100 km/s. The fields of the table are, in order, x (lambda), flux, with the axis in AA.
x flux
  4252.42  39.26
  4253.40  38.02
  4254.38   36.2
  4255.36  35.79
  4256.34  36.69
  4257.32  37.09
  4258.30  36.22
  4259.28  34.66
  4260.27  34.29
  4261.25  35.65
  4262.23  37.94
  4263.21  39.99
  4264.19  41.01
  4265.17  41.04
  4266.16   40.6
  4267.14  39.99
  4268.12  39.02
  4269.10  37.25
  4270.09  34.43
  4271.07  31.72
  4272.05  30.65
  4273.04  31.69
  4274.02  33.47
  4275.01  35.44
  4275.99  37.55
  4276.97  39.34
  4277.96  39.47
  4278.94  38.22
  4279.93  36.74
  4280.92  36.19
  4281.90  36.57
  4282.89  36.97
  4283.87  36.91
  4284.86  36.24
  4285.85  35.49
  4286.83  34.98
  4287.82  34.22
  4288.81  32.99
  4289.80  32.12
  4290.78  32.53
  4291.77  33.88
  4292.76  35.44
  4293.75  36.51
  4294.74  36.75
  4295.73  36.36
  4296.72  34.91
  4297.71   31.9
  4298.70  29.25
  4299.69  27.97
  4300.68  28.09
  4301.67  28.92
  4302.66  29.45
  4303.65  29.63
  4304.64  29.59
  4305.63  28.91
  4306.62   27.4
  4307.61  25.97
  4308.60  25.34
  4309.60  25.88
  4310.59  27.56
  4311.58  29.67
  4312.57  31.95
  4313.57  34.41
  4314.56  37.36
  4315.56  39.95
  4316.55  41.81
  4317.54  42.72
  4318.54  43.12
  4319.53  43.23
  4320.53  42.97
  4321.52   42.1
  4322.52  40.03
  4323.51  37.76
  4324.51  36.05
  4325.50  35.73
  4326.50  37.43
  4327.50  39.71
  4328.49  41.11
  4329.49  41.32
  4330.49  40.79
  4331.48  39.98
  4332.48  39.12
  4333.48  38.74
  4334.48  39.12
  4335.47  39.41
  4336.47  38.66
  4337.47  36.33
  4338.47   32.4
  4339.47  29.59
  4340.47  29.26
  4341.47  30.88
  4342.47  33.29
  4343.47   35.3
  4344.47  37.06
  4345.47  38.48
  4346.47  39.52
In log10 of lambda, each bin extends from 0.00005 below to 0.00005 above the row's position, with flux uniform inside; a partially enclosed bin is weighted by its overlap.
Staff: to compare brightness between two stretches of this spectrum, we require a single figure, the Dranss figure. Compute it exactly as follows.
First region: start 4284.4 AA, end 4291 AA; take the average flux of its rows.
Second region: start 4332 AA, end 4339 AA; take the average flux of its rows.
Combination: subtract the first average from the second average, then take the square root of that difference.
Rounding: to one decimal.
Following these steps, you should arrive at 1.9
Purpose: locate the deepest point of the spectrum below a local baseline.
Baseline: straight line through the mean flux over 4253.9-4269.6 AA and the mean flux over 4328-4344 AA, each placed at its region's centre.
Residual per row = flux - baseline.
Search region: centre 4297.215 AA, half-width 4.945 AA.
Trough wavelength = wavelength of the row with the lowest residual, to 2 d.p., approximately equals 4299.69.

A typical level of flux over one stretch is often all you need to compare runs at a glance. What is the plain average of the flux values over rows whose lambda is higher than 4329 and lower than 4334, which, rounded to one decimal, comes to 40.0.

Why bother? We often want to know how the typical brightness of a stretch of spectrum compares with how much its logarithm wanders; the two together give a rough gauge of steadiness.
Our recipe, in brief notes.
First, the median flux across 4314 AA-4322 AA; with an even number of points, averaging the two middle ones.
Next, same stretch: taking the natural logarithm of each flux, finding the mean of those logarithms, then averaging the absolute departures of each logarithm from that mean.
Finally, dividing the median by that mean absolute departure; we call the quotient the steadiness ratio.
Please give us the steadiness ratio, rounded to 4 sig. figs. 1142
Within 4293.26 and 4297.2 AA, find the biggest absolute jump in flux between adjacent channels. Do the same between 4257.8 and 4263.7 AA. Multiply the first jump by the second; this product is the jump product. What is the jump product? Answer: 3.3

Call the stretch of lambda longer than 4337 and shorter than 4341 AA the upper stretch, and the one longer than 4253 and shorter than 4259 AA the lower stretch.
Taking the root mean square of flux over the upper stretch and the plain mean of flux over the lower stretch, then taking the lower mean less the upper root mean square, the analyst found 4.6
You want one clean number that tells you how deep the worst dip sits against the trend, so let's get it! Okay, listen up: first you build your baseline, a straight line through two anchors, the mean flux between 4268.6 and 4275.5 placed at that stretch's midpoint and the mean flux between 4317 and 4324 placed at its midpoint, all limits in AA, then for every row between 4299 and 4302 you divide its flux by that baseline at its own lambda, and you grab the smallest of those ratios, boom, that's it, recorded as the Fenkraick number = 0.73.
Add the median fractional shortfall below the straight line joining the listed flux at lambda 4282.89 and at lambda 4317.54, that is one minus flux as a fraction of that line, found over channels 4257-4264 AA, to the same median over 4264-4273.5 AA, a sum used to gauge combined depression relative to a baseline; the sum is -0.20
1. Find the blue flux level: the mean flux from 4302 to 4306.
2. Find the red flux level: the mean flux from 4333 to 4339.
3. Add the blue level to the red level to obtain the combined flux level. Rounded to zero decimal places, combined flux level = 67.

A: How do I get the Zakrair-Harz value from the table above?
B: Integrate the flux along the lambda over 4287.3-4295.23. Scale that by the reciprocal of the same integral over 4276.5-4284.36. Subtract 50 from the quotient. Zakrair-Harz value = -49.1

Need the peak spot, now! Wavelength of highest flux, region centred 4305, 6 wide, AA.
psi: 4303.65 AA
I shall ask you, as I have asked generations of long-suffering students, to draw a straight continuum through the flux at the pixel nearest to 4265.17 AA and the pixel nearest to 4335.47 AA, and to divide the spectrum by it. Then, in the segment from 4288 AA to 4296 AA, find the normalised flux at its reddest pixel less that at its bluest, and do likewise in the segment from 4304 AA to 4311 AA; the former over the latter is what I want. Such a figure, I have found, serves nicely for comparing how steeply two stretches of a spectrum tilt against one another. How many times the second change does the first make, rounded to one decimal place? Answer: -1.8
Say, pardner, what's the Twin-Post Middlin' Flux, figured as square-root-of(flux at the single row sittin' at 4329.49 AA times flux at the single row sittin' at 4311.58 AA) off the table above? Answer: 35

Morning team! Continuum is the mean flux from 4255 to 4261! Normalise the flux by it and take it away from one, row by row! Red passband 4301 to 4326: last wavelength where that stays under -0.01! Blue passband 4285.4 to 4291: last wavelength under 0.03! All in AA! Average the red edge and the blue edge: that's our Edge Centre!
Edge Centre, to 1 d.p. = 4305.2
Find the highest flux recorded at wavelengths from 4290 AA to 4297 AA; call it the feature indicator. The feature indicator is 36.75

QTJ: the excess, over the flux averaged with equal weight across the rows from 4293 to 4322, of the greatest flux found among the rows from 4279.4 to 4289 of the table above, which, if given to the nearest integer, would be 4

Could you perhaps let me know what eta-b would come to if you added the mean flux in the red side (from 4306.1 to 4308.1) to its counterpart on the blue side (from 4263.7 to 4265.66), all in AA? 68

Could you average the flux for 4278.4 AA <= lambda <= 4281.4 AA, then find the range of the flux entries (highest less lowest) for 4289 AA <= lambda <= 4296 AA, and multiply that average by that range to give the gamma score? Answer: 172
